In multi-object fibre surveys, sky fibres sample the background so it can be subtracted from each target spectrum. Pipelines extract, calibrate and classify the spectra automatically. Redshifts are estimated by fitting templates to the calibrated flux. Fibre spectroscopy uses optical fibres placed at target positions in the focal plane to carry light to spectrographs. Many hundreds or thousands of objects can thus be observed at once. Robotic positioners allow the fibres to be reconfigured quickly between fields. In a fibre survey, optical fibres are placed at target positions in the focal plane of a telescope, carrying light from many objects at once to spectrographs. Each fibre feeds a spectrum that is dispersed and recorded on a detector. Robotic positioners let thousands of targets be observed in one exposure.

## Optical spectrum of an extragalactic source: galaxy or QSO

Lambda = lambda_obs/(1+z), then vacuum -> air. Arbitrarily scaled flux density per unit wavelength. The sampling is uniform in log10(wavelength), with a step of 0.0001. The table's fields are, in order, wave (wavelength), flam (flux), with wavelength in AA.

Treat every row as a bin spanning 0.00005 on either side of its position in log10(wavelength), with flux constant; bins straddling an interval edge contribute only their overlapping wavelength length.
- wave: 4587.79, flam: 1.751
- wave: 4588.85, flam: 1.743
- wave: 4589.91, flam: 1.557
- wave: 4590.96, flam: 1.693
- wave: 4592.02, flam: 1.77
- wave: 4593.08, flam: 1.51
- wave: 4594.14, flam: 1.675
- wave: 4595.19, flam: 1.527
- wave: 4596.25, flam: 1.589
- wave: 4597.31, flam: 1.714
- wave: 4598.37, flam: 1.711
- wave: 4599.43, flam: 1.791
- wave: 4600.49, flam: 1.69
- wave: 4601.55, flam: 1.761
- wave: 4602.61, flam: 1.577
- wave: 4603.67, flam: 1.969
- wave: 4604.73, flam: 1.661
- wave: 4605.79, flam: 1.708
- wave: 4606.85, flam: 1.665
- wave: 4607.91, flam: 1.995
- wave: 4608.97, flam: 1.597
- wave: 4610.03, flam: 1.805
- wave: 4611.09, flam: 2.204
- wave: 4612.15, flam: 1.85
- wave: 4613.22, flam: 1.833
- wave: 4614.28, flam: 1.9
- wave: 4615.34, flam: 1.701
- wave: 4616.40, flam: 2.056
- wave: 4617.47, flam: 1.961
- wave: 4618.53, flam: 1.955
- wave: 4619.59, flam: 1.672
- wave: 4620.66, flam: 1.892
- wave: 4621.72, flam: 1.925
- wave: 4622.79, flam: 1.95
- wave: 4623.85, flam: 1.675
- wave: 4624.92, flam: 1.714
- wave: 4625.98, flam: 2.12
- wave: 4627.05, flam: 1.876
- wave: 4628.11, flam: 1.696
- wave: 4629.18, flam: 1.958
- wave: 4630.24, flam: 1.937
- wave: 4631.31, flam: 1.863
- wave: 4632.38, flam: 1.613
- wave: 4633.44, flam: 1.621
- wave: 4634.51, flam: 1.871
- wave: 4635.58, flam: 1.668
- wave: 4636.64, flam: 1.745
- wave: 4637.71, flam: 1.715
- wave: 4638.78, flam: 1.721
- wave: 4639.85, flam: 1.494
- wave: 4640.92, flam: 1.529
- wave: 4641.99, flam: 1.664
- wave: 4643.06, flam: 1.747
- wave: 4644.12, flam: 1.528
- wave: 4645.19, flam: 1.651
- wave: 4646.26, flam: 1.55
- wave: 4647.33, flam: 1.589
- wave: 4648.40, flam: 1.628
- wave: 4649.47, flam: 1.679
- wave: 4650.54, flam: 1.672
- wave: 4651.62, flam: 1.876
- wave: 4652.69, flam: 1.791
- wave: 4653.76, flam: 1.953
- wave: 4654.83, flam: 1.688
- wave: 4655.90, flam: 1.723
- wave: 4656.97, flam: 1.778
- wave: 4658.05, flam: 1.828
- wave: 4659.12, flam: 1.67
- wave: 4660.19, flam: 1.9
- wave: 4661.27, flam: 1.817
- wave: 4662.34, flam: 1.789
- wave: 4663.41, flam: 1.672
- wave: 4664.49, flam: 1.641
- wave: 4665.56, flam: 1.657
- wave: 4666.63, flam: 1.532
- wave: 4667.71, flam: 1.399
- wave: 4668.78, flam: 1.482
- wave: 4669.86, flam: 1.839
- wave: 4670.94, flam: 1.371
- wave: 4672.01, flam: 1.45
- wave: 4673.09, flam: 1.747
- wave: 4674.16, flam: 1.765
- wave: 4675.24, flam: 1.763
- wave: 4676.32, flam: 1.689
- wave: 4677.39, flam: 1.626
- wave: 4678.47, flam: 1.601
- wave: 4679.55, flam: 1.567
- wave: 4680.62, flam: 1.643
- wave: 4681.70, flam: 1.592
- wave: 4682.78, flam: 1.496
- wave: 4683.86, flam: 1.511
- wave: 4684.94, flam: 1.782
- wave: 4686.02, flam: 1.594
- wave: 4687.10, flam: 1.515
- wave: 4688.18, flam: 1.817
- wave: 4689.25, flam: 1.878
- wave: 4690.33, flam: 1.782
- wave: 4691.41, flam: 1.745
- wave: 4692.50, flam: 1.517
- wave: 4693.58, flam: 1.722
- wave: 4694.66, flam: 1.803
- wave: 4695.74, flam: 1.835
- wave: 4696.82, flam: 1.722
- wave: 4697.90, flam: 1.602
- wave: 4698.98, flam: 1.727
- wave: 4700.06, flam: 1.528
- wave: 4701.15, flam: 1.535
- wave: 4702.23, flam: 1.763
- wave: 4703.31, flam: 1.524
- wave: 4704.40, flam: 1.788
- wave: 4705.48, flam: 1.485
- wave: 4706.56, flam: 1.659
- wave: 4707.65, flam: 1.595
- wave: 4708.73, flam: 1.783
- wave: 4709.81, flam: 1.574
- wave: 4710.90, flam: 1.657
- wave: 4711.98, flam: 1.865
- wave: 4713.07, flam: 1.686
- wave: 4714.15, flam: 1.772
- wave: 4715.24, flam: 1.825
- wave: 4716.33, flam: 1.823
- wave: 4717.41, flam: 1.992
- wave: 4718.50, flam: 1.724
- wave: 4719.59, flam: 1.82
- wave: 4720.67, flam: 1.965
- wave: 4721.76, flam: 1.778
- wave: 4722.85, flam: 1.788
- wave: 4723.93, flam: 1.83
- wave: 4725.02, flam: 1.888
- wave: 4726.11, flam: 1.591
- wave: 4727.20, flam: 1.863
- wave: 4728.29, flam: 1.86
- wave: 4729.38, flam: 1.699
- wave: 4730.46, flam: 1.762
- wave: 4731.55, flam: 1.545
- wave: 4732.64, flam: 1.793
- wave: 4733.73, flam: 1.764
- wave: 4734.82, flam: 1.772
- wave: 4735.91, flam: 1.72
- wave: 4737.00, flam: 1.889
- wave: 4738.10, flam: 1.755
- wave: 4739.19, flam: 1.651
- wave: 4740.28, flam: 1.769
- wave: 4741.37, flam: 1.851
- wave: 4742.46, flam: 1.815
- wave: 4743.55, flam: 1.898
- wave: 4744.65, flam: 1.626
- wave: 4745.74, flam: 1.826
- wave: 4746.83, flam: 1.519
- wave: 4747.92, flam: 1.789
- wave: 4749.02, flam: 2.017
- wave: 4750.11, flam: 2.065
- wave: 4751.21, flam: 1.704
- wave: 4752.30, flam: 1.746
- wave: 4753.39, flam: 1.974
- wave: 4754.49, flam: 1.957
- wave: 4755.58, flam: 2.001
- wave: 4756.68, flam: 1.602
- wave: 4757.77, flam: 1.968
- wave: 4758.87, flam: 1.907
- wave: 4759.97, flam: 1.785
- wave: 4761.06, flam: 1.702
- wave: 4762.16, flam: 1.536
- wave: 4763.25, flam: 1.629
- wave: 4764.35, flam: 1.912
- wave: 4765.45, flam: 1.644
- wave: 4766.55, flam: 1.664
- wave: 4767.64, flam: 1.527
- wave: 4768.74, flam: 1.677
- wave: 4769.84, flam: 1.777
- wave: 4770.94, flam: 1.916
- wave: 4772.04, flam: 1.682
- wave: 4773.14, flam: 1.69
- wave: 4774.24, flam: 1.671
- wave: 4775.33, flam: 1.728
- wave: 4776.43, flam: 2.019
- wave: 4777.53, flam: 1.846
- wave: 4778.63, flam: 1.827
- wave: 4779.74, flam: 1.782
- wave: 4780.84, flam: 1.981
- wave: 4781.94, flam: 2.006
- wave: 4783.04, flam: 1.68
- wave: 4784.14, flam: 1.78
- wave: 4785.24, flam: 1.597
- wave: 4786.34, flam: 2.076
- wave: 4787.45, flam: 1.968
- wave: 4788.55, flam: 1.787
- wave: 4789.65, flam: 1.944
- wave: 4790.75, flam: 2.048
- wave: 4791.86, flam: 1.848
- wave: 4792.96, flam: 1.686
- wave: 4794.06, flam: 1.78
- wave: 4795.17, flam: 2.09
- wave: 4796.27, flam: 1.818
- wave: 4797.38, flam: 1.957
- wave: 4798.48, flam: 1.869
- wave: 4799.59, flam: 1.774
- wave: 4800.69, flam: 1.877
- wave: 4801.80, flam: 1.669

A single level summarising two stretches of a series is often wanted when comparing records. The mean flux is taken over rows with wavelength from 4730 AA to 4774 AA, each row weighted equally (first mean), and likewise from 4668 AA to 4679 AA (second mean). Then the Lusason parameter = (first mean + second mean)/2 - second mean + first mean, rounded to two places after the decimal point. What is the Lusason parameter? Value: 1.84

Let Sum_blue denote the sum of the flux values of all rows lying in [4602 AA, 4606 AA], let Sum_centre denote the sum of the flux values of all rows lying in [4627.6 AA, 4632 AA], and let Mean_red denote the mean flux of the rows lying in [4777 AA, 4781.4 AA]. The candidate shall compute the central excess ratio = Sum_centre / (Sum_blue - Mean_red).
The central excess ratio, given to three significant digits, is 1.47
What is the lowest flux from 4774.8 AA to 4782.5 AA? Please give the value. 1.728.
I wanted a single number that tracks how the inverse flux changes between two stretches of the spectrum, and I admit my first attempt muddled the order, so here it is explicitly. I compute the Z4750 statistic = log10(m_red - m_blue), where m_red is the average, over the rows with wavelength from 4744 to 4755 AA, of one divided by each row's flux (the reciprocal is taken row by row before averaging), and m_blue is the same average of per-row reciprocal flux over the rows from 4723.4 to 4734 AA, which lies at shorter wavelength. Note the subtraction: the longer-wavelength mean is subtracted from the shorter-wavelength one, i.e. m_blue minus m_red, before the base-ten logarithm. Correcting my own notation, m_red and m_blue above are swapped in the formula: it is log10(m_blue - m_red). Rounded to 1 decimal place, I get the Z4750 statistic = -1.8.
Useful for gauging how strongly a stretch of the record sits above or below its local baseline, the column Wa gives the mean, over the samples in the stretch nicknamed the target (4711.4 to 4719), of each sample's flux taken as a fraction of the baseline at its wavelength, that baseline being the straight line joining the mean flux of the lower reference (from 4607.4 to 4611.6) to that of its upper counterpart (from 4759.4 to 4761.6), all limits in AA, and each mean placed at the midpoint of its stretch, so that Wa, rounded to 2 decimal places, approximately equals 1.01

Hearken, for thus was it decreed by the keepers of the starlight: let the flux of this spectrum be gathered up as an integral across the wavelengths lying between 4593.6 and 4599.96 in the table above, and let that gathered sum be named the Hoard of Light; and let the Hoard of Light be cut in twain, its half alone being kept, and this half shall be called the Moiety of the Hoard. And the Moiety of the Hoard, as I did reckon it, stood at 5.30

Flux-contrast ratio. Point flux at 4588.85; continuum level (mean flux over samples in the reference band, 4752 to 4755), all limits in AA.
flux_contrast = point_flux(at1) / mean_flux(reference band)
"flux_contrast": 0.92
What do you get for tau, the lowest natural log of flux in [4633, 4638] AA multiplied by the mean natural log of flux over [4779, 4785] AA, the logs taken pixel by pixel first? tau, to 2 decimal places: 0.29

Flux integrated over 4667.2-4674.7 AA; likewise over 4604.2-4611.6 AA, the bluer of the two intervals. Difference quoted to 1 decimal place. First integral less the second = -1.5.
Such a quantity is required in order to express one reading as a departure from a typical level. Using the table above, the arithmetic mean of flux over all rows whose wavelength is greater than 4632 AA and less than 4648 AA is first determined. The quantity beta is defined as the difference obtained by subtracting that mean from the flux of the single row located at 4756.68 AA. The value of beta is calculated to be -0.05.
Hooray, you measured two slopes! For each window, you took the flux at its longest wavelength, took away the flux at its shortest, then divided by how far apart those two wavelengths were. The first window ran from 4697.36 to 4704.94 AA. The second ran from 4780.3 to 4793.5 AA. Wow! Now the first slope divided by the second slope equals -1.2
